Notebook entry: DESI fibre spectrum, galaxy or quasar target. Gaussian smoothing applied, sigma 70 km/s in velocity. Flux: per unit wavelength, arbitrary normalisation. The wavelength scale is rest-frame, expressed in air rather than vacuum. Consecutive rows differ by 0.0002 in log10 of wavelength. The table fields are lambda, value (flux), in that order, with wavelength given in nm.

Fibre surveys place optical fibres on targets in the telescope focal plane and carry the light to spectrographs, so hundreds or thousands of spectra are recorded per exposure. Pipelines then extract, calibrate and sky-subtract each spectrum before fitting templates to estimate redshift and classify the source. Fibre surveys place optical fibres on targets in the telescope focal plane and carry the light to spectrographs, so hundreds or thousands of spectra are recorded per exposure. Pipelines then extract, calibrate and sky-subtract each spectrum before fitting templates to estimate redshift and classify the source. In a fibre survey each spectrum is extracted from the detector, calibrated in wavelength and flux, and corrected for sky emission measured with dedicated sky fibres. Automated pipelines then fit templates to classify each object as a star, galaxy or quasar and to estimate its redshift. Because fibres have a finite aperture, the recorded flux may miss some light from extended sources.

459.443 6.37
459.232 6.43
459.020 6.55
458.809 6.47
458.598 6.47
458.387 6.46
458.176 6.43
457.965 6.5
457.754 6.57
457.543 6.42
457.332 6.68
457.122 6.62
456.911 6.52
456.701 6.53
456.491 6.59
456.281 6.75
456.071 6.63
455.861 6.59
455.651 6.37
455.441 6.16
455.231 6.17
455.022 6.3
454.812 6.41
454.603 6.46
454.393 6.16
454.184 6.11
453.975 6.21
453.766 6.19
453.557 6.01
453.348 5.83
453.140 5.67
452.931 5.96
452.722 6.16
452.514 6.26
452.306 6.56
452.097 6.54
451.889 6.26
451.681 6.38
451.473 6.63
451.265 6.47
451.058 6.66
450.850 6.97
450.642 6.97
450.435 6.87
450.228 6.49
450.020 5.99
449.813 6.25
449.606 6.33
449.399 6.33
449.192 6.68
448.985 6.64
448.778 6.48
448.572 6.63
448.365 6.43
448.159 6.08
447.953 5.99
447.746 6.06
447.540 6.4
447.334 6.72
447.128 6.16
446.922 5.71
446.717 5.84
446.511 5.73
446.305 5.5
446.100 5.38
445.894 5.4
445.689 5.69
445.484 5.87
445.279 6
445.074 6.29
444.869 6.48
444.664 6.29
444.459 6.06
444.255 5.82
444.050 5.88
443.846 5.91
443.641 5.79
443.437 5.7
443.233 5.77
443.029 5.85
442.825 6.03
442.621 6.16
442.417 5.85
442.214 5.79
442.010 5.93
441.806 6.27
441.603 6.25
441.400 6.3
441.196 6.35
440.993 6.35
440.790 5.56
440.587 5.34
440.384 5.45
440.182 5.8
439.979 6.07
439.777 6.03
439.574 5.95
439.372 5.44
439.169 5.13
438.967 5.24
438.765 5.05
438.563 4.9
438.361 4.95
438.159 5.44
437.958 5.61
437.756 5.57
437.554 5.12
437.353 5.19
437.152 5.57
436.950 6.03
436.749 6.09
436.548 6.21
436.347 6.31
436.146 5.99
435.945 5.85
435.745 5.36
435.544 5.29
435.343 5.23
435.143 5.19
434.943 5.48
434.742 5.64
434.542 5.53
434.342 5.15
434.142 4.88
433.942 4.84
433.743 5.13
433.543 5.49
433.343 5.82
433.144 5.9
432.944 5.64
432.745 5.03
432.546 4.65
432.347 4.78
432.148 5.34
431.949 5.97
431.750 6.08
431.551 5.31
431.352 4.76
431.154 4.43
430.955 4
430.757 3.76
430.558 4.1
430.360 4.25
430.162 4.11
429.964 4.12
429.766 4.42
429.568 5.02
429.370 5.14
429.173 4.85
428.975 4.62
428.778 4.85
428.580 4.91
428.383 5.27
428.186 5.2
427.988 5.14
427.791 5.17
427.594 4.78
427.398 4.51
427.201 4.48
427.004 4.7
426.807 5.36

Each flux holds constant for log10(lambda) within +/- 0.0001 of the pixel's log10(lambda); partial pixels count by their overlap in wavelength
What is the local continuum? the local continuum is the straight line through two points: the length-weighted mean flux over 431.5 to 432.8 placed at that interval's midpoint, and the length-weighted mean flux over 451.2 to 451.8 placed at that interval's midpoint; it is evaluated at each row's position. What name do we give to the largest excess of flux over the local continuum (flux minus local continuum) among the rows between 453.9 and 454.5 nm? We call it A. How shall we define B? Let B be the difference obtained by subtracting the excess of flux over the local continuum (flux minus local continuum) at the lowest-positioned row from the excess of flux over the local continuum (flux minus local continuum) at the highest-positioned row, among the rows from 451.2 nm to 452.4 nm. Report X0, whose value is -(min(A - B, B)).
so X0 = 0.5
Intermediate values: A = -0.4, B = 0.03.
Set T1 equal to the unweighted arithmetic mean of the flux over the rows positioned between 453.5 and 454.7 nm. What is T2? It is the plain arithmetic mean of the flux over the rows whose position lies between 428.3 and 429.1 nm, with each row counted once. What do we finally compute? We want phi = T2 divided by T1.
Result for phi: 0.79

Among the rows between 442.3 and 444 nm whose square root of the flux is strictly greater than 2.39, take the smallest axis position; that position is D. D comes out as 442.417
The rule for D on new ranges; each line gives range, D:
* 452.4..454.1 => 452.514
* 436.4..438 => 436.548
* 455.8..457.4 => 455.861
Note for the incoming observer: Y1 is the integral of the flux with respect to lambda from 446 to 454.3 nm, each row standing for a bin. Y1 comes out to 52.0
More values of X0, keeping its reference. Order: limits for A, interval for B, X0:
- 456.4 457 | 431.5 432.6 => 0.7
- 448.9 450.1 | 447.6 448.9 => 0.0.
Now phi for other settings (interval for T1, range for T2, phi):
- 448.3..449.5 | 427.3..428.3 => 0.76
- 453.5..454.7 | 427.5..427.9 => 0.80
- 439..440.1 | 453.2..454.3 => 1.06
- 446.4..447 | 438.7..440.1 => 0.97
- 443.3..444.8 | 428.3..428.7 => 0.86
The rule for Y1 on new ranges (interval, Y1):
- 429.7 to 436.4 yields 34.2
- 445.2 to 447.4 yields 12.8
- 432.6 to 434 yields 7.6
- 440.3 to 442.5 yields 13.1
